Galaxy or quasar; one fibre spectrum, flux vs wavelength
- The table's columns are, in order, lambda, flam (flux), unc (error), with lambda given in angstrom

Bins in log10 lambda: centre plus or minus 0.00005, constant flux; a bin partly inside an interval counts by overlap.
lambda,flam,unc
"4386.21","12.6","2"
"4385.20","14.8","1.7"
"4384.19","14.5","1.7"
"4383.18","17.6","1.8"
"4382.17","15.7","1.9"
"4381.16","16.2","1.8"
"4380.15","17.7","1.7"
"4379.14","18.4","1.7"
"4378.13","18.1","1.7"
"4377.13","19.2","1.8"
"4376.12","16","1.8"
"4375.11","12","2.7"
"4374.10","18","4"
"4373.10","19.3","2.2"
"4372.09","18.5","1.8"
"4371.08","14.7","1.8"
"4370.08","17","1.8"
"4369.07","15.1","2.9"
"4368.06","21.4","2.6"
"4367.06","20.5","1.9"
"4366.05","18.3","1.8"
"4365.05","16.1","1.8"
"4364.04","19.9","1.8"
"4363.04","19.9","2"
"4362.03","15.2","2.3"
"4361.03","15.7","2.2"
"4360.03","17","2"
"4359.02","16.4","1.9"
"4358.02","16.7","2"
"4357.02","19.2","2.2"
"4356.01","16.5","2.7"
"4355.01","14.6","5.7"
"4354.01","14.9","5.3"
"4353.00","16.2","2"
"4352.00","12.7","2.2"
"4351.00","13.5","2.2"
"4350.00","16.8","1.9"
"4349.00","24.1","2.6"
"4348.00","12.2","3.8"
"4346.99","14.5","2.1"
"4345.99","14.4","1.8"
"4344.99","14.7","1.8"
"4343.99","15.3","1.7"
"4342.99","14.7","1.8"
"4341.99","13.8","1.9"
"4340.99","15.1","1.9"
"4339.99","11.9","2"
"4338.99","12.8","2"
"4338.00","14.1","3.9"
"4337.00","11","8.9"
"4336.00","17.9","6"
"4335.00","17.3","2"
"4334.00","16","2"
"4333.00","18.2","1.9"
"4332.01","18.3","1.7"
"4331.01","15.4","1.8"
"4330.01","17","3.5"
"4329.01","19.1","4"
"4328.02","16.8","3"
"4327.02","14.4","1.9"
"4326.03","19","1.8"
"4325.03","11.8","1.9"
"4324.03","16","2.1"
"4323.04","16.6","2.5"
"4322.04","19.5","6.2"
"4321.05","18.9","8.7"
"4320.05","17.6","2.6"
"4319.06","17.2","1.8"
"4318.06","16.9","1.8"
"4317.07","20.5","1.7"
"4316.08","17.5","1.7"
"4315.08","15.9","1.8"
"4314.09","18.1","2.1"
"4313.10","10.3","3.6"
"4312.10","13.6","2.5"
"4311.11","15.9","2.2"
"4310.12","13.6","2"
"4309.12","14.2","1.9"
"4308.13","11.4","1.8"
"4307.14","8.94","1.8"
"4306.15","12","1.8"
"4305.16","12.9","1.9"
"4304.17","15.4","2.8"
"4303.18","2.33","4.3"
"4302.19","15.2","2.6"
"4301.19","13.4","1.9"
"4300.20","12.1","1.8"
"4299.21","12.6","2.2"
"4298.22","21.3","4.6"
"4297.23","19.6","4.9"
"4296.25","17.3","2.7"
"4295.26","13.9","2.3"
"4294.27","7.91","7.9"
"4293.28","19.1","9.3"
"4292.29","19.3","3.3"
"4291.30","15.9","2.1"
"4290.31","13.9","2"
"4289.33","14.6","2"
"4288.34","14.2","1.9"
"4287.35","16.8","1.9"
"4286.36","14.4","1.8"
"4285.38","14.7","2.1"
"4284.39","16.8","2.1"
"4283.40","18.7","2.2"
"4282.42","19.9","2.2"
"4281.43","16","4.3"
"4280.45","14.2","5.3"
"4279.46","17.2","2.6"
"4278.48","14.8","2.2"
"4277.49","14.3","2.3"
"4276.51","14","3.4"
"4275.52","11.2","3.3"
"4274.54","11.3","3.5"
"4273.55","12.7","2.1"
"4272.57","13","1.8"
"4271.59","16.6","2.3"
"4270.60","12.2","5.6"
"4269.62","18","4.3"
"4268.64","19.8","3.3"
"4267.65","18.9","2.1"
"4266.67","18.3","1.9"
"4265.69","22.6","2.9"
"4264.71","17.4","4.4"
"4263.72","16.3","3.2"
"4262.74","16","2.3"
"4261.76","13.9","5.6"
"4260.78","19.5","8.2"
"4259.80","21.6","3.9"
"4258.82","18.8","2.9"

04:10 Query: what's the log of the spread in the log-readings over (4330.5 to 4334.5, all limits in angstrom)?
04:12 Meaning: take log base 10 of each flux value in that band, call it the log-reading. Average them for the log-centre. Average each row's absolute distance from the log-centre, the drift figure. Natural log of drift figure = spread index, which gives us -3.4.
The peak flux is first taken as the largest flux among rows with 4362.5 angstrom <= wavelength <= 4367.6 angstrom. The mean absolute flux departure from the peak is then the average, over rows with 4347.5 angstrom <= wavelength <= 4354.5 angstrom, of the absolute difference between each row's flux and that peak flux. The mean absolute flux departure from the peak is 5.76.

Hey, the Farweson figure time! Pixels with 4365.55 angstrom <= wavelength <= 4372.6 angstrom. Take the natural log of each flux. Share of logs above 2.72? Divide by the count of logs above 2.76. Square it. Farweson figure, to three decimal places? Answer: 0.020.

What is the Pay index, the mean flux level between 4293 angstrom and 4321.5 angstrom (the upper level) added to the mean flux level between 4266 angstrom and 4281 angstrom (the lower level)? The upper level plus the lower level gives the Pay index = 29.8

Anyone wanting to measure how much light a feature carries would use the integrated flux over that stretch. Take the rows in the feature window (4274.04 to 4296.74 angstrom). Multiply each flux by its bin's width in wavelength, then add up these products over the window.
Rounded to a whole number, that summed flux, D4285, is 346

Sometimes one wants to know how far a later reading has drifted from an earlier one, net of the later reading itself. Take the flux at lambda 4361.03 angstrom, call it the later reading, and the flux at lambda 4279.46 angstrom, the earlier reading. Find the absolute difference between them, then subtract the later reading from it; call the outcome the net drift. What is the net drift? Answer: -14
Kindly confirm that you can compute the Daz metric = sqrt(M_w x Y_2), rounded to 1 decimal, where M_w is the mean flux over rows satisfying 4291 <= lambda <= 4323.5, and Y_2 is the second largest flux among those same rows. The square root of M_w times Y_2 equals 17.6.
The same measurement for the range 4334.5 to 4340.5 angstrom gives 15.7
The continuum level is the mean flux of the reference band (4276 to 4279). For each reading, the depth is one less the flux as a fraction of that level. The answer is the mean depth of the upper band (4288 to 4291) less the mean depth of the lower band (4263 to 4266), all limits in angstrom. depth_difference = 0.3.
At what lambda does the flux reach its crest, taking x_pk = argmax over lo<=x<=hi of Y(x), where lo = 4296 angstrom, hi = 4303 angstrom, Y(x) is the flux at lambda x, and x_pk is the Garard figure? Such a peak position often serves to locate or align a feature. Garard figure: 4298.22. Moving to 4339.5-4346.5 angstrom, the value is 4343.99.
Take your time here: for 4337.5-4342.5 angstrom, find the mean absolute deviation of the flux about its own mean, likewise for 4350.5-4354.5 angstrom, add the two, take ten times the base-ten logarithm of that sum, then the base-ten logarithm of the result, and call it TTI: 0.529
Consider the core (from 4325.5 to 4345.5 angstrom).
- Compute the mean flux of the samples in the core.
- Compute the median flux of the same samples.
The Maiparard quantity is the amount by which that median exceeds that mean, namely -0.29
